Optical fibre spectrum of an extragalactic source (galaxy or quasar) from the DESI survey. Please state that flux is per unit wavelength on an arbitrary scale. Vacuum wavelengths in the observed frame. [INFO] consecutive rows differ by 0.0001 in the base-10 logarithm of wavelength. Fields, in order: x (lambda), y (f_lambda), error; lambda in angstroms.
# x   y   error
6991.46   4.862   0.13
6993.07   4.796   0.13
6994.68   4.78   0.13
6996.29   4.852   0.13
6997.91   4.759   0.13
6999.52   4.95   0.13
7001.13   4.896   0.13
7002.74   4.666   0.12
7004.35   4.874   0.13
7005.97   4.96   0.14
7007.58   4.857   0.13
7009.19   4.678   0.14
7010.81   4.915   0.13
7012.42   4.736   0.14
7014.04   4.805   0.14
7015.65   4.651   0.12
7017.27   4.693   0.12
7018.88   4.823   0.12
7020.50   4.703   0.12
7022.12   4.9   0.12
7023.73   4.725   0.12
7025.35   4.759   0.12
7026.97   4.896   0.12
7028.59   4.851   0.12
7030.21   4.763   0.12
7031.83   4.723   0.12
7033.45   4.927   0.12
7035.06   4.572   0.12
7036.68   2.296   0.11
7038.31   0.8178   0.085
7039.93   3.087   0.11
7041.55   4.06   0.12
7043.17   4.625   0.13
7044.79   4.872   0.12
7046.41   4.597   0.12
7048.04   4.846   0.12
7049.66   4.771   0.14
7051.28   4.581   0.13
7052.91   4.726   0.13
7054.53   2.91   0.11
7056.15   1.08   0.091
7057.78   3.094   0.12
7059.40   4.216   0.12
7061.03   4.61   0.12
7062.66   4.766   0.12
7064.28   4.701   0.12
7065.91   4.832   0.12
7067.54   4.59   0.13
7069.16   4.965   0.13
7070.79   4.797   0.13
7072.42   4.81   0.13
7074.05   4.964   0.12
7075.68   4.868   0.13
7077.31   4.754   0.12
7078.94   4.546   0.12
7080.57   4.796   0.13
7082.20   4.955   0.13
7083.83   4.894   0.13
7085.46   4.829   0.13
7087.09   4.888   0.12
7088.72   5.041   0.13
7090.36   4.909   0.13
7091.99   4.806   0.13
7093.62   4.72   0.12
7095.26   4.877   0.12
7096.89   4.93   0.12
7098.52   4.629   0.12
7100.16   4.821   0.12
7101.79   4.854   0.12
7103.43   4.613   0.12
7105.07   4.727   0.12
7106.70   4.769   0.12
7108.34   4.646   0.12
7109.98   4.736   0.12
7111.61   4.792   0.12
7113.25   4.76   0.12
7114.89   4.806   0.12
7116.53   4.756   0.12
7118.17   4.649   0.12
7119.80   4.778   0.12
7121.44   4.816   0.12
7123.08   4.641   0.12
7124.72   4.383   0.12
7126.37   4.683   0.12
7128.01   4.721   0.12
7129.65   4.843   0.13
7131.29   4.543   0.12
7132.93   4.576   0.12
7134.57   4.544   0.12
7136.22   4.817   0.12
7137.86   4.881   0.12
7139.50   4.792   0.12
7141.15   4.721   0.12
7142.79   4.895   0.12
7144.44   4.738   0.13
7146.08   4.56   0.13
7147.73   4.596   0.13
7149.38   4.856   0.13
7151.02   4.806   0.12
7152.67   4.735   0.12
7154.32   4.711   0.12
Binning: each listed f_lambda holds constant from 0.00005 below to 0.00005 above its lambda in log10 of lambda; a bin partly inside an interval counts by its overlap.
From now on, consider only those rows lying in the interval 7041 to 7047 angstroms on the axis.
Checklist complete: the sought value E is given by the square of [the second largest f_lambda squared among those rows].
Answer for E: 458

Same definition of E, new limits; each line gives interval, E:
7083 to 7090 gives 574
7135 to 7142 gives 538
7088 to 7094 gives 581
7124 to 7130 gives 497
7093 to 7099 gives 566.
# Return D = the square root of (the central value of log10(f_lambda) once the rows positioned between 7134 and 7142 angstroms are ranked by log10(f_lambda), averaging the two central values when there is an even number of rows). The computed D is 0.825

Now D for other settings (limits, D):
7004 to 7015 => 0.828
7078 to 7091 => 0.830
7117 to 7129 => 0.819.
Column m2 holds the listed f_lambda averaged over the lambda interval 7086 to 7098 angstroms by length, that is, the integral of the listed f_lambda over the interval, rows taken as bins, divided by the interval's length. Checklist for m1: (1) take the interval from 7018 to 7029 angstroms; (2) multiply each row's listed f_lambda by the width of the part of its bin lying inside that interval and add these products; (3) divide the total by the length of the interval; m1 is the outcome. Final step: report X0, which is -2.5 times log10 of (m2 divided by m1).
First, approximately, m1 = 4.81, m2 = 4.88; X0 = -0.016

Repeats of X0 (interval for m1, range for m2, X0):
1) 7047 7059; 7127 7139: -0.248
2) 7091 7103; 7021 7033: 0.000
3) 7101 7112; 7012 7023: -0.007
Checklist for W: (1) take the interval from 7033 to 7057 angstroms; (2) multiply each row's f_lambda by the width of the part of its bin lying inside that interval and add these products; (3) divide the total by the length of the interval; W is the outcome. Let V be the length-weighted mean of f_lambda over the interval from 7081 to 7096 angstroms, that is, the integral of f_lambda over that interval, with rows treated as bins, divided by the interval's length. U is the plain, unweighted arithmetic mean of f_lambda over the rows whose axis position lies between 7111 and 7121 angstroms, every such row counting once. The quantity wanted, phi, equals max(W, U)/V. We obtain 0.98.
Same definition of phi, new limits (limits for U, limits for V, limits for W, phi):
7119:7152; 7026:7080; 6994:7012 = 1.13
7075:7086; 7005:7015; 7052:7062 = 1.00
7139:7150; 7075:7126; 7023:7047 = 0.99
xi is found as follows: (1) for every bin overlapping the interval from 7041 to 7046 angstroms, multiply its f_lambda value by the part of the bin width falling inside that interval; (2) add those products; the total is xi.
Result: 22.8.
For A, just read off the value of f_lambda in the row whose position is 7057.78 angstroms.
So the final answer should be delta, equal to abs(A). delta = 3.1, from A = 3.094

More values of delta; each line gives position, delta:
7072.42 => 4.8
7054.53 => 2.9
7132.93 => 4.6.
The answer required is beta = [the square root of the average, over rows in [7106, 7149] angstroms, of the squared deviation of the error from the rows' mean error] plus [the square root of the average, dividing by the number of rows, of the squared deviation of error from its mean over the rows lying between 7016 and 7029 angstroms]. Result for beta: 0.0036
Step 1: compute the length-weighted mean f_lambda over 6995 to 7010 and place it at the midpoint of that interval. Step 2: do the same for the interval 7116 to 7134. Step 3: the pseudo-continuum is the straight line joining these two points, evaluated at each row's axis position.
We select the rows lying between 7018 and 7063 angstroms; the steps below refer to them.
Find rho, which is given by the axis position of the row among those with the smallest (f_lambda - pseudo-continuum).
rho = 7038.31 angstroms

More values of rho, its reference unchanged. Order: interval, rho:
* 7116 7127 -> 7124.72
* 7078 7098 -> 7078.94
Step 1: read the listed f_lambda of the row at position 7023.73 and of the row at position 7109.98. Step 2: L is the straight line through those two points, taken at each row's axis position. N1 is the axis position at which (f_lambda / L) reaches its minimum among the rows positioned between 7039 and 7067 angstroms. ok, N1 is 7056.15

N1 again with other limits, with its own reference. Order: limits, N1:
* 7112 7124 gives 7123.08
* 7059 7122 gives 7059.40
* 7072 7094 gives 7078.94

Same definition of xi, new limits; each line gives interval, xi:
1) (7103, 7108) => 23.5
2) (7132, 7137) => 23.2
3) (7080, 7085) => 24.4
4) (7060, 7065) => 23.4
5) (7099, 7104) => 23.8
